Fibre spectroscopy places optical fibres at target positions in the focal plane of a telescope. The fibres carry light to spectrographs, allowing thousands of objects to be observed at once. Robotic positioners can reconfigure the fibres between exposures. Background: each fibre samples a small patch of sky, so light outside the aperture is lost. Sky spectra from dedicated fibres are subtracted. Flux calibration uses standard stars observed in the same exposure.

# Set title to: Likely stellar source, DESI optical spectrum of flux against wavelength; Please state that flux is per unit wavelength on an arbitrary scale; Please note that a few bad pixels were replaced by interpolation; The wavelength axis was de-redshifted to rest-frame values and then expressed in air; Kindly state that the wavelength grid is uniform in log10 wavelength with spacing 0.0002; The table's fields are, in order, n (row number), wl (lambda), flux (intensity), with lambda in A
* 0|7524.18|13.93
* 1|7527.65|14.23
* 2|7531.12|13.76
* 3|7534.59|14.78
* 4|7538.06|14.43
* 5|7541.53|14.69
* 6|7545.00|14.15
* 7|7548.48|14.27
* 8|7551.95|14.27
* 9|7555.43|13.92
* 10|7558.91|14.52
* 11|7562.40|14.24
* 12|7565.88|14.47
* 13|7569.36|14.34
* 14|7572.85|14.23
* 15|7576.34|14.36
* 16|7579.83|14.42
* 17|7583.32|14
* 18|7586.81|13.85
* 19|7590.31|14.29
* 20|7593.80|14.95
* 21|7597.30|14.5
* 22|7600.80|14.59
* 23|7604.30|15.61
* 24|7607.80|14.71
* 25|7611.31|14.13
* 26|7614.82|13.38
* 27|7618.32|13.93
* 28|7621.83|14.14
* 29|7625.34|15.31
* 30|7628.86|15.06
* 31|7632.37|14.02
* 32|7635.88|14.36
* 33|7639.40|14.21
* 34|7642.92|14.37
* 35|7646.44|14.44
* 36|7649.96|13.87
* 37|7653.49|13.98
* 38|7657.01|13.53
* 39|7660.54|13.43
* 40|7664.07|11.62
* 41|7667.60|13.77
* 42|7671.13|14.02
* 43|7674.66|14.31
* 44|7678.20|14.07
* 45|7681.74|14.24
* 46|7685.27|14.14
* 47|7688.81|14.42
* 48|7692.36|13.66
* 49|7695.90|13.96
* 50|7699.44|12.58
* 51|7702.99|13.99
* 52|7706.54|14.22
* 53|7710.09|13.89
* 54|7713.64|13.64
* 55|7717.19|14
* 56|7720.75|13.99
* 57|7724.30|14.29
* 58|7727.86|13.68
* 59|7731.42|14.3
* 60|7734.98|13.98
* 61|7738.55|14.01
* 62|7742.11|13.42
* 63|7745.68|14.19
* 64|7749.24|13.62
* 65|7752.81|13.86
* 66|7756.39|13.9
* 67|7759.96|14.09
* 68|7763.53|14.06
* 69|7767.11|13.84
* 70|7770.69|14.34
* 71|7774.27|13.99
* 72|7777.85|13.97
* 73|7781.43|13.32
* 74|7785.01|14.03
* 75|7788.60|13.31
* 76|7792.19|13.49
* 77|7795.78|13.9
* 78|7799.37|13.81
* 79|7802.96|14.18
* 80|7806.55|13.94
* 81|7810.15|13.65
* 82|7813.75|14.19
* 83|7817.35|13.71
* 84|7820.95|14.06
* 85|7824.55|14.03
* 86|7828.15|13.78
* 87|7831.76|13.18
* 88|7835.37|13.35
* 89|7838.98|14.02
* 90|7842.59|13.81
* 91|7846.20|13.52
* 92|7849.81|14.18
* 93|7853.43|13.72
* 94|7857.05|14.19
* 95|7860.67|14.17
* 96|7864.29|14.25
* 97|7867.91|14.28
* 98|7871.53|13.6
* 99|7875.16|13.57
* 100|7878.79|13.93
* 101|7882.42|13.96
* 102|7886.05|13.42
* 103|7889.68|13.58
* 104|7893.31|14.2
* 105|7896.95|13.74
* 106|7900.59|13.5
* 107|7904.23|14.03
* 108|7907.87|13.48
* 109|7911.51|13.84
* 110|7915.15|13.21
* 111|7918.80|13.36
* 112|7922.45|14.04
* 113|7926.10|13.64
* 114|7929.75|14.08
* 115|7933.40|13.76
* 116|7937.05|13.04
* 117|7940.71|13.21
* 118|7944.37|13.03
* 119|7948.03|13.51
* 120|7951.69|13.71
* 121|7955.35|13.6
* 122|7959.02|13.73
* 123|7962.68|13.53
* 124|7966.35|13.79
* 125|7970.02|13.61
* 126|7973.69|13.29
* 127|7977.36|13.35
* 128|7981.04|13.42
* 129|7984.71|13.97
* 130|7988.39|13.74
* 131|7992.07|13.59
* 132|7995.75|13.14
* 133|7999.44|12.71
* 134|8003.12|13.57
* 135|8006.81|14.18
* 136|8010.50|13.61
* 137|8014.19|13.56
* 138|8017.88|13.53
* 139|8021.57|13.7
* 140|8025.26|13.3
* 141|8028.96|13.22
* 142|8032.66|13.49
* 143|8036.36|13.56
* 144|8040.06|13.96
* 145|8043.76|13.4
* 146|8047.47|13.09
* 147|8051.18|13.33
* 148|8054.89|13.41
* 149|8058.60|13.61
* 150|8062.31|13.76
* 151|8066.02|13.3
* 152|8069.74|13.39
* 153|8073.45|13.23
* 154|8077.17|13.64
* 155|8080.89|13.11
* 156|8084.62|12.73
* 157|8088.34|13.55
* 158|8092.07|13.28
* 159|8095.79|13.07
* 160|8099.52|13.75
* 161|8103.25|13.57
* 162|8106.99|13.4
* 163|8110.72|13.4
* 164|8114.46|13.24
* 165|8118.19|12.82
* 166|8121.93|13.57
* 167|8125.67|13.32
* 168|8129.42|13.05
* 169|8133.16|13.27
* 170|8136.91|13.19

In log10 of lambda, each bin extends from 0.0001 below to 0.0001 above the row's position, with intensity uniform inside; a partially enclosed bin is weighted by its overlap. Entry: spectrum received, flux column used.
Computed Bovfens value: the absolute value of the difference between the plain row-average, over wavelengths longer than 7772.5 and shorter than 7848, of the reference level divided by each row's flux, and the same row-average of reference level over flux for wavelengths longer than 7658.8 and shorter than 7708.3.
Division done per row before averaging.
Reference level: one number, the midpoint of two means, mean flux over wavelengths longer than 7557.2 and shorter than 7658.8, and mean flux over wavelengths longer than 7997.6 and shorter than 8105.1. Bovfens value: 0.005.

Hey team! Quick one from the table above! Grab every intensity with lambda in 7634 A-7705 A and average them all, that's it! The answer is 13.8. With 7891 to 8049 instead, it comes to 13.6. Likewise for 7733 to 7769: 13.9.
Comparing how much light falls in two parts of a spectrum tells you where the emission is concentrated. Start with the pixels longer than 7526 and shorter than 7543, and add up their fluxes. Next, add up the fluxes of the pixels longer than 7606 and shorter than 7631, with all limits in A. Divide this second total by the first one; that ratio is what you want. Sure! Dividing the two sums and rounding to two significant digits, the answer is 1.4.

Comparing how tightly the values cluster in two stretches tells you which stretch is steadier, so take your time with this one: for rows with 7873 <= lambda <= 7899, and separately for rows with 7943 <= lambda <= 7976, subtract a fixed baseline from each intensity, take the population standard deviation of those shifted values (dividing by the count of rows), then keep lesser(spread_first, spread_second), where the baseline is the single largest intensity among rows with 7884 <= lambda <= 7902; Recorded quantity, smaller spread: 0.226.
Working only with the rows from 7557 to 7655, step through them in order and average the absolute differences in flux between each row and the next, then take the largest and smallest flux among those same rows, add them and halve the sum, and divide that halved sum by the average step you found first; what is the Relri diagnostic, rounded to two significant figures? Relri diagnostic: 36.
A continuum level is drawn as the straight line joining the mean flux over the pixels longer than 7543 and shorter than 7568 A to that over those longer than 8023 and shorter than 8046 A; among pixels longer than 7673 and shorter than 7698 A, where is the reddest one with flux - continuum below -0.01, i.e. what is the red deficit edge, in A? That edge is 7695.90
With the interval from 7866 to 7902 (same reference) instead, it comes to 7900.59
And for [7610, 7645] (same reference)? 7632.37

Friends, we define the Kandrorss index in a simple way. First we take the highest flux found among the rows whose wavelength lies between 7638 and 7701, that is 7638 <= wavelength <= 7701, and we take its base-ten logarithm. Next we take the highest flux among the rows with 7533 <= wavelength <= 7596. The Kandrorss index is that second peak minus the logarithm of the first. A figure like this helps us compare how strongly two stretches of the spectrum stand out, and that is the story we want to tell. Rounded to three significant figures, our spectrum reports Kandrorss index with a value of 13.8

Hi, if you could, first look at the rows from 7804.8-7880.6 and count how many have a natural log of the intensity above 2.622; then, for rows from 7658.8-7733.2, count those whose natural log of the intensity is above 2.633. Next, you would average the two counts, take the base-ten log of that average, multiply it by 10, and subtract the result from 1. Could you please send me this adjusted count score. -10.1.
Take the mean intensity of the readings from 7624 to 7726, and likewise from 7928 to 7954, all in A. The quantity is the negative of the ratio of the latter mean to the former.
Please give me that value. -0.96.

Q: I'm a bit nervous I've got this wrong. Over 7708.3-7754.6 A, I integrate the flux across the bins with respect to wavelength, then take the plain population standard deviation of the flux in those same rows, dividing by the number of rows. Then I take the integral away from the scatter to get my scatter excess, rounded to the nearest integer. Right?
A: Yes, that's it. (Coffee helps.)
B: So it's -644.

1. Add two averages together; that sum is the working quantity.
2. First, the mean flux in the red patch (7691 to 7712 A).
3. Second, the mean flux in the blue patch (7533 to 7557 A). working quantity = 28.08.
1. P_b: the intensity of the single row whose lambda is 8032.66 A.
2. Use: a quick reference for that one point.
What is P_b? 13.49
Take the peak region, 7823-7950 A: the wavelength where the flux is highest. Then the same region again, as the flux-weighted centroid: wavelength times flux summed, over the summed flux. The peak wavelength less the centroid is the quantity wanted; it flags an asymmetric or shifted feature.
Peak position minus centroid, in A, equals -17.9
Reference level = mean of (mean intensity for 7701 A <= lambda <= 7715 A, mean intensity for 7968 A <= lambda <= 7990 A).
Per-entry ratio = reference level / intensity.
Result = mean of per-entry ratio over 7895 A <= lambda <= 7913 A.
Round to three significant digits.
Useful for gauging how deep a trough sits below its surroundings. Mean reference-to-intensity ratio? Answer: 1.00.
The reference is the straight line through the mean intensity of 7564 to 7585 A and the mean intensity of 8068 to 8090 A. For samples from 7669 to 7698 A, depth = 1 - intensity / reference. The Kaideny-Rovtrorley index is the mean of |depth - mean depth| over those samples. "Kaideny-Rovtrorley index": 0.0123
